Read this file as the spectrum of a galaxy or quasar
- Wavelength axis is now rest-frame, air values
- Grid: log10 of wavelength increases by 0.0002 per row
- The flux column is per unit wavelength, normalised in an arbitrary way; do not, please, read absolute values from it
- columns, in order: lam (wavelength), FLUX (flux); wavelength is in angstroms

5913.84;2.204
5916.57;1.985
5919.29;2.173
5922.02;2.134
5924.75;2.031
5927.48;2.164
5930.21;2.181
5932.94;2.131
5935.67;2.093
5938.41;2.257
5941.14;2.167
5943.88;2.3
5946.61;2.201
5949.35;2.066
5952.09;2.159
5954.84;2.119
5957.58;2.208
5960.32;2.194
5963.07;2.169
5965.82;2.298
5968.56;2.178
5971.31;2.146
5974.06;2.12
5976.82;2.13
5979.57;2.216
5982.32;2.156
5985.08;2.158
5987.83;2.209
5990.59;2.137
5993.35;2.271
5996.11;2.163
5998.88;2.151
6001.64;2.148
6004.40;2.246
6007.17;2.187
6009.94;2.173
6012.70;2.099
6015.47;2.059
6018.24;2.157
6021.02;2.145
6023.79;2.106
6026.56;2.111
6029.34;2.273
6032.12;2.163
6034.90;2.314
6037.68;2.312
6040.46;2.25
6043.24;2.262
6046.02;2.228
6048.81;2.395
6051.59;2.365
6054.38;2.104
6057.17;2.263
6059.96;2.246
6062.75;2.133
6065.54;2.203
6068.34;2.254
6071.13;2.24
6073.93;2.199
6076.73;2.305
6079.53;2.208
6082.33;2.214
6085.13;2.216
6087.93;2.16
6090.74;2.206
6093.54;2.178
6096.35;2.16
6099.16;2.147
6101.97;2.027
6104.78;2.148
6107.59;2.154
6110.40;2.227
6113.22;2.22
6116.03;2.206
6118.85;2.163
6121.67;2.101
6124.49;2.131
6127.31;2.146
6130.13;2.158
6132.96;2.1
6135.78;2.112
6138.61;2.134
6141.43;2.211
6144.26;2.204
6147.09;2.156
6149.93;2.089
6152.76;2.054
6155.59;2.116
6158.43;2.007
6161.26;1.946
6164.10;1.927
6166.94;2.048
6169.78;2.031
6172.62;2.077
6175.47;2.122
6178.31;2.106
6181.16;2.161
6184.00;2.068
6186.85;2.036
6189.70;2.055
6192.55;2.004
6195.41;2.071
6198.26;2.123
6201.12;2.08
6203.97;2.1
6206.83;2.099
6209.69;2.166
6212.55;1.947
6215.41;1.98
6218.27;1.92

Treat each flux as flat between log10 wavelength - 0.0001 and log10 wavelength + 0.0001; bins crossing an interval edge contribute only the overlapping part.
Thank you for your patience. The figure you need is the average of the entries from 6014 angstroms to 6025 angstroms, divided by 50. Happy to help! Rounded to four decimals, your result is 0.0423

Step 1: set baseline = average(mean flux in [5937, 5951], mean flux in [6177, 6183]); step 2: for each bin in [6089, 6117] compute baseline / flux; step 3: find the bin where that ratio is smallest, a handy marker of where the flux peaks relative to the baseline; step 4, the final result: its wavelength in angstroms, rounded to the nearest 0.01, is 6110.40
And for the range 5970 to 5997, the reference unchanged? 5993.35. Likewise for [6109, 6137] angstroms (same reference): 6110.40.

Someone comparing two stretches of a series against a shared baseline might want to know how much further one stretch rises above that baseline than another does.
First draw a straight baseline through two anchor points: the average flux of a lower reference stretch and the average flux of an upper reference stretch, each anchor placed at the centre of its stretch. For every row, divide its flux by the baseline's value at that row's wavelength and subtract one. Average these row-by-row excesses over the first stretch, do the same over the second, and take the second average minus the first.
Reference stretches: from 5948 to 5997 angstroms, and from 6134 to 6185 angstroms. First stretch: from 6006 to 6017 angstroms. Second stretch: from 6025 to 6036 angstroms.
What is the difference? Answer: 0.04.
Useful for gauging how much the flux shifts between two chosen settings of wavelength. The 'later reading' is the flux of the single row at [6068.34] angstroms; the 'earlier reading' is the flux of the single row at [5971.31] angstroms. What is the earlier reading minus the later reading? -0.11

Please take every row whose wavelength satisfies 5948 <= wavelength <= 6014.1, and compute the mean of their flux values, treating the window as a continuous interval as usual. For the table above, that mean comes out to 2.17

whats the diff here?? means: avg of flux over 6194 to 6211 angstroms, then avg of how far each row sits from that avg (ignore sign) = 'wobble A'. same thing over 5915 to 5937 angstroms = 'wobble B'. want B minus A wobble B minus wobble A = 0.031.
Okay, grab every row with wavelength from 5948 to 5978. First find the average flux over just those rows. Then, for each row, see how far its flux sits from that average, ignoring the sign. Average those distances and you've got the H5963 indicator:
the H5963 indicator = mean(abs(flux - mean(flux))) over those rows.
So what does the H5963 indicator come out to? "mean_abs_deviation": 0.043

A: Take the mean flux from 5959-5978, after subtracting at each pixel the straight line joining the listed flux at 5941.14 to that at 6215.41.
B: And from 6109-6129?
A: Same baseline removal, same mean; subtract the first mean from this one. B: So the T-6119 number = 0.10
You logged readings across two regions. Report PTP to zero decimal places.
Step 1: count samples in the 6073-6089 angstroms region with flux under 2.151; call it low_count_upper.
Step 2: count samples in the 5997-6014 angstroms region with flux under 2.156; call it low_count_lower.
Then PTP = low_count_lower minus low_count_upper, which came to 3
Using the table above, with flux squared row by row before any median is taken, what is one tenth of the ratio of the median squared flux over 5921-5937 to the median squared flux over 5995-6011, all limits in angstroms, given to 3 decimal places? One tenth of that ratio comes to 0.097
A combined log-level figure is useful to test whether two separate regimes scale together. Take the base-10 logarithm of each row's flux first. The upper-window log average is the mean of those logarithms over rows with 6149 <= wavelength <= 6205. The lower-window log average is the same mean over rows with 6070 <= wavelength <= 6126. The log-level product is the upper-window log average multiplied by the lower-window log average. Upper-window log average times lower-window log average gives 0.106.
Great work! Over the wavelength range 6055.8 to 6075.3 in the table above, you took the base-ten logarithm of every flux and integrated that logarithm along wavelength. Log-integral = 6.8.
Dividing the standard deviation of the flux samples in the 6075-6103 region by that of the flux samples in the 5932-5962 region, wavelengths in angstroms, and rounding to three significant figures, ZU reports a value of 1.01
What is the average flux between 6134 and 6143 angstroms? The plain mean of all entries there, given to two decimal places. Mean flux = 2.15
